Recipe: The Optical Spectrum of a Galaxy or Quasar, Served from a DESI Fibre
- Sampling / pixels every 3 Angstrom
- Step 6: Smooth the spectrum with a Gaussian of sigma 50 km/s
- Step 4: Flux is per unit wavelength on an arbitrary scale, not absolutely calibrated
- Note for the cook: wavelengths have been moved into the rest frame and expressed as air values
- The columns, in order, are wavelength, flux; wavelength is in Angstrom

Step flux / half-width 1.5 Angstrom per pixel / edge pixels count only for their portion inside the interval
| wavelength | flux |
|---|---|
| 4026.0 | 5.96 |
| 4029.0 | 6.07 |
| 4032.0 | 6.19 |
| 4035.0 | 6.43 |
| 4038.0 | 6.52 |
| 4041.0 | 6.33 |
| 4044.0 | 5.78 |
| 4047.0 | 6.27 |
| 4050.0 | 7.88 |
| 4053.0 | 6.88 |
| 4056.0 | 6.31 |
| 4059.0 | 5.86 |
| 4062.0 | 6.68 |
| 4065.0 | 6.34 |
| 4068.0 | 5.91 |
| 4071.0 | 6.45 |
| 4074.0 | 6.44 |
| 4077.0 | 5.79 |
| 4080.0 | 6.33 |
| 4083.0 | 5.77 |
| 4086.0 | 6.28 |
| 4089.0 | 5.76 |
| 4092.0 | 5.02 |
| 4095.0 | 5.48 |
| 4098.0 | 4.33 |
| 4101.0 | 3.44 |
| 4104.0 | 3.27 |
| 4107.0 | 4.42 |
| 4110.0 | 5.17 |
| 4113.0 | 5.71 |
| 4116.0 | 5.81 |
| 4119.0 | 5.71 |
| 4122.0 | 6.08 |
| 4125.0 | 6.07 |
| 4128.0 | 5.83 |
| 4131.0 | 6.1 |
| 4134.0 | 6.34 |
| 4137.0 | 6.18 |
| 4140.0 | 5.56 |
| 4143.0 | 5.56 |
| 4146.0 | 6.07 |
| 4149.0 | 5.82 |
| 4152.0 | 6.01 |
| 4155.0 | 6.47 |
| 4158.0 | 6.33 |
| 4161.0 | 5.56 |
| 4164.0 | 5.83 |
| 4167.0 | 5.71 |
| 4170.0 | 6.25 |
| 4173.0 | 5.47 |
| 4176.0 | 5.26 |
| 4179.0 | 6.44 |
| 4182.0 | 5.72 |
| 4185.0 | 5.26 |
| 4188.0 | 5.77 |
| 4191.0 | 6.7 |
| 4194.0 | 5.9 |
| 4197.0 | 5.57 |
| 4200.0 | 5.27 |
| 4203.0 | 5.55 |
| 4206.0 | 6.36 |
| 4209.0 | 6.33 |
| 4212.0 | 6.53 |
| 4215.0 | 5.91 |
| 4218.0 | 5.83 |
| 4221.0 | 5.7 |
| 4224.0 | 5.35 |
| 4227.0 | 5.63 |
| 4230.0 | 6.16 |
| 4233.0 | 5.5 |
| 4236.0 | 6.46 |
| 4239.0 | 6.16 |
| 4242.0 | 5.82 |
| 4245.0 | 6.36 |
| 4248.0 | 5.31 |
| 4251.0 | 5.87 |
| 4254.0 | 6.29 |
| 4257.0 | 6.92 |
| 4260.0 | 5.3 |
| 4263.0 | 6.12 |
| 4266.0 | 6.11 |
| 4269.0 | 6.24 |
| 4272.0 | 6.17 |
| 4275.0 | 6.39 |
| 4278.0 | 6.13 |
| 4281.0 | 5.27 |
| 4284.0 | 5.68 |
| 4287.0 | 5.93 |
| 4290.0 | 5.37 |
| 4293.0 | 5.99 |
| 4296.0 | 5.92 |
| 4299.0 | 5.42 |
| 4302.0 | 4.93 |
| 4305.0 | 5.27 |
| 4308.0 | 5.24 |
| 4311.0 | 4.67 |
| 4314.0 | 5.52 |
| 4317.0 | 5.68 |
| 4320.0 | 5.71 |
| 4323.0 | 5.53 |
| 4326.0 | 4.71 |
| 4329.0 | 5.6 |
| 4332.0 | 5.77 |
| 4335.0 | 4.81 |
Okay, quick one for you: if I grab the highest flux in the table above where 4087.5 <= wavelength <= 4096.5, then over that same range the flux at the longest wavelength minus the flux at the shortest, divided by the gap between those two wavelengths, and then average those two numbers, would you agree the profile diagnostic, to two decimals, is 2.86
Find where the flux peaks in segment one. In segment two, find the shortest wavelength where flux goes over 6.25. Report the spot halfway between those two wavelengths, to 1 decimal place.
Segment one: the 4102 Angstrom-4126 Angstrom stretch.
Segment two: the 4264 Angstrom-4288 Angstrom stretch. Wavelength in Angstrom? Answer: 4198.5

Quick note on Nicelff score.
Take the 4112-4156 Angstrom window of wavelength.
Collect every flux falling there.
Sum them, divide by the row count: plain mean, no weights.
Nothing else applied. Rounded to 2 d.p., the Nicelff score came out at 5.95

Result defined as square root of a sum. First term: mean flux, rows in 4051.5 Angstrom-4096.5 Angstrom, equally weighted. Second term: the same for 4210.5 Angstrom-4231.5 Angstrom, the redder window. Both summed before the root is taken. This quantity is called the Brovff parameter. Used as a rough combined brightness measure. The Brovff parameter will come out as 3.46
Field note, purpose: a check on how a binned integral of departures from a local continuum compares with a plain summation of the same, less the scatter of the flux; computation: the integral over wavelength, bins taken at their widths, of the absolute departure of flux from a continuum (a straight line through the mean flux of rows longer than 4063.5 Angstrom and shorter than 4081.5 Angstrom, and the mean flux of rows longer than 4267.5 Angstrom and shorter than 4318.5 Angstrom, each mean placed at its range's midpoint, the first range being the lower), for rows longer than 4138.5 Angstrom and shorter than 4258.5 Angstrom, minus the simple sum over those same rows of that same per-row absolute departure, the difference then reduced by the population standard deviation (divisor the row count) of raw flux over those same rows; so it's 30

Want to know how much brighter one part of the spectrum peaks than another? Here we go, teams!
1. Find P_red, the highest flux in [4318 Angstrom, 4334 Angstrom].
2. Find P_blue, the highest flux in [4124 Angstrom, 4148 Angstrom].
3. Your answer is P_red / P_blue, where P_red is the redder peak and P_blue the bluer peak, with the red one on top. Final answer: 0.91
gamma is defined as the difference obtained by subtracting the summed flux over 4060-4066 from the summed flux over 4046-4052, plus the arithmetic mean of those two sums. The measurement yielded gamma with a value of 14.7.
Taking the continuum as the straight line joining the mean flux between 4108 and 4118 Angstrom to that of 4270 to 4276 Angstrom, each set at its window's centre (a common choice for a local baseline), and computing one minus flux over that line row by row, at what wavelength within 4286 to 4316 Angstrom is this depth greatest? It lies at 4311.0 Angstrom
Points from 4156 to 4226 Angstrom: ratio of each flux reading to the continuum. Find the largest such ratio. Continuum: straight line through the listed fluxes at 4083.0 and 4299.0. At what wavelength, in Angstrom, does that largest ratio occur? 4191.0 Angstrom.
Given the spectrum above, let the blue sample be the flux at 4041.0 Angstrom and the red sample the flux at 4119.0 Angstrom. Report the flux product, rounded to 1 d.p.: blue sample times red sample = 36.1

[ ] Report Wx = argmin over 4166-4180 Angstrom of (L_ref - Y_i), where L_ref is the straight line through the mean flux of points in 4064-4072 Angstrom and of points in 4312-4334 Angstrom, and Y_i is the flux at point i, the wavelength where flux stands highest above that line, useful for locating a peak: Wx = 4179.0 Angstrom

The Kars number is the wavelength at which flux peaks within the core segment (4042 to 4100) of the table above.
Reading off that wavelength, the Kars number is 4050.0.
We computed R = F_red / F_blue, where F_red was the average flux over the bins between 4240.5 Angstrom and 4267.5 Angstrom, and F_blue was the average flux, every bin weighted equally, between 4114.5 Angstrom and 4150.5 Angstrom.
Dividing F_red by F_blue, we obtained 1.01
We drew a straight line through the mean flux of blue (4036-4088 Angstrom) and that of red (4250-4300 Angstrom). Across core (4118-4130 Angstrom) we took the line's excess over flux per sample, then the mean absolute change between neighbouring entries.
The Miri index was 0.20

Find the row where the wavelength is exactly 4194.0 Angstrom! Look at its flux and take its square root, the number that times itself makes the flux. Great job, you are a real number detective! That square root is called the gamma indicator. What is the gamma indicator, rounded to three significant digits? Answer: 2.43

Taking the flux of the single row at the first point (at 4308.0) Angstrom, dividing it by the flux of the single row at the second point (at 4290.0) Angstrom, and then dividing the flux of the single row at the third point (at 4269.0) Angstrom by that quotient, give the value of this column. 6.4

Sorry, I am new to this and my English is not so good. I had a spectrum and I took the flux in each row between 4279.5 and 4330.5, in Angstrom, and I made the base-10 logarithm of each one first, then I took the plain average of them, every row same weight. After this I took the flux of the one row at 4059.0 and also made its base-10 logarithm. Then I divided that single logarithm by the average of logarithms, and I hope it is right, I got 1.05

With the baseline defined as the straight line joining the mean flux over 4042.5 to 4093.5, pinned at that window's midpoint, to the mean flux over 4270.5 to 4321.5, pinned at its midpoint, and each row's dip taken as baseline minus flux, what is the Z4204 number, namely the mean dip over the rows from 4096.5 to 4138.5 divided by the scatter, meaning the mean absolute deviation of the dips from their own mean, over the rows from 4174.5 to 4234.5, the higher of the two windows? 2.1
